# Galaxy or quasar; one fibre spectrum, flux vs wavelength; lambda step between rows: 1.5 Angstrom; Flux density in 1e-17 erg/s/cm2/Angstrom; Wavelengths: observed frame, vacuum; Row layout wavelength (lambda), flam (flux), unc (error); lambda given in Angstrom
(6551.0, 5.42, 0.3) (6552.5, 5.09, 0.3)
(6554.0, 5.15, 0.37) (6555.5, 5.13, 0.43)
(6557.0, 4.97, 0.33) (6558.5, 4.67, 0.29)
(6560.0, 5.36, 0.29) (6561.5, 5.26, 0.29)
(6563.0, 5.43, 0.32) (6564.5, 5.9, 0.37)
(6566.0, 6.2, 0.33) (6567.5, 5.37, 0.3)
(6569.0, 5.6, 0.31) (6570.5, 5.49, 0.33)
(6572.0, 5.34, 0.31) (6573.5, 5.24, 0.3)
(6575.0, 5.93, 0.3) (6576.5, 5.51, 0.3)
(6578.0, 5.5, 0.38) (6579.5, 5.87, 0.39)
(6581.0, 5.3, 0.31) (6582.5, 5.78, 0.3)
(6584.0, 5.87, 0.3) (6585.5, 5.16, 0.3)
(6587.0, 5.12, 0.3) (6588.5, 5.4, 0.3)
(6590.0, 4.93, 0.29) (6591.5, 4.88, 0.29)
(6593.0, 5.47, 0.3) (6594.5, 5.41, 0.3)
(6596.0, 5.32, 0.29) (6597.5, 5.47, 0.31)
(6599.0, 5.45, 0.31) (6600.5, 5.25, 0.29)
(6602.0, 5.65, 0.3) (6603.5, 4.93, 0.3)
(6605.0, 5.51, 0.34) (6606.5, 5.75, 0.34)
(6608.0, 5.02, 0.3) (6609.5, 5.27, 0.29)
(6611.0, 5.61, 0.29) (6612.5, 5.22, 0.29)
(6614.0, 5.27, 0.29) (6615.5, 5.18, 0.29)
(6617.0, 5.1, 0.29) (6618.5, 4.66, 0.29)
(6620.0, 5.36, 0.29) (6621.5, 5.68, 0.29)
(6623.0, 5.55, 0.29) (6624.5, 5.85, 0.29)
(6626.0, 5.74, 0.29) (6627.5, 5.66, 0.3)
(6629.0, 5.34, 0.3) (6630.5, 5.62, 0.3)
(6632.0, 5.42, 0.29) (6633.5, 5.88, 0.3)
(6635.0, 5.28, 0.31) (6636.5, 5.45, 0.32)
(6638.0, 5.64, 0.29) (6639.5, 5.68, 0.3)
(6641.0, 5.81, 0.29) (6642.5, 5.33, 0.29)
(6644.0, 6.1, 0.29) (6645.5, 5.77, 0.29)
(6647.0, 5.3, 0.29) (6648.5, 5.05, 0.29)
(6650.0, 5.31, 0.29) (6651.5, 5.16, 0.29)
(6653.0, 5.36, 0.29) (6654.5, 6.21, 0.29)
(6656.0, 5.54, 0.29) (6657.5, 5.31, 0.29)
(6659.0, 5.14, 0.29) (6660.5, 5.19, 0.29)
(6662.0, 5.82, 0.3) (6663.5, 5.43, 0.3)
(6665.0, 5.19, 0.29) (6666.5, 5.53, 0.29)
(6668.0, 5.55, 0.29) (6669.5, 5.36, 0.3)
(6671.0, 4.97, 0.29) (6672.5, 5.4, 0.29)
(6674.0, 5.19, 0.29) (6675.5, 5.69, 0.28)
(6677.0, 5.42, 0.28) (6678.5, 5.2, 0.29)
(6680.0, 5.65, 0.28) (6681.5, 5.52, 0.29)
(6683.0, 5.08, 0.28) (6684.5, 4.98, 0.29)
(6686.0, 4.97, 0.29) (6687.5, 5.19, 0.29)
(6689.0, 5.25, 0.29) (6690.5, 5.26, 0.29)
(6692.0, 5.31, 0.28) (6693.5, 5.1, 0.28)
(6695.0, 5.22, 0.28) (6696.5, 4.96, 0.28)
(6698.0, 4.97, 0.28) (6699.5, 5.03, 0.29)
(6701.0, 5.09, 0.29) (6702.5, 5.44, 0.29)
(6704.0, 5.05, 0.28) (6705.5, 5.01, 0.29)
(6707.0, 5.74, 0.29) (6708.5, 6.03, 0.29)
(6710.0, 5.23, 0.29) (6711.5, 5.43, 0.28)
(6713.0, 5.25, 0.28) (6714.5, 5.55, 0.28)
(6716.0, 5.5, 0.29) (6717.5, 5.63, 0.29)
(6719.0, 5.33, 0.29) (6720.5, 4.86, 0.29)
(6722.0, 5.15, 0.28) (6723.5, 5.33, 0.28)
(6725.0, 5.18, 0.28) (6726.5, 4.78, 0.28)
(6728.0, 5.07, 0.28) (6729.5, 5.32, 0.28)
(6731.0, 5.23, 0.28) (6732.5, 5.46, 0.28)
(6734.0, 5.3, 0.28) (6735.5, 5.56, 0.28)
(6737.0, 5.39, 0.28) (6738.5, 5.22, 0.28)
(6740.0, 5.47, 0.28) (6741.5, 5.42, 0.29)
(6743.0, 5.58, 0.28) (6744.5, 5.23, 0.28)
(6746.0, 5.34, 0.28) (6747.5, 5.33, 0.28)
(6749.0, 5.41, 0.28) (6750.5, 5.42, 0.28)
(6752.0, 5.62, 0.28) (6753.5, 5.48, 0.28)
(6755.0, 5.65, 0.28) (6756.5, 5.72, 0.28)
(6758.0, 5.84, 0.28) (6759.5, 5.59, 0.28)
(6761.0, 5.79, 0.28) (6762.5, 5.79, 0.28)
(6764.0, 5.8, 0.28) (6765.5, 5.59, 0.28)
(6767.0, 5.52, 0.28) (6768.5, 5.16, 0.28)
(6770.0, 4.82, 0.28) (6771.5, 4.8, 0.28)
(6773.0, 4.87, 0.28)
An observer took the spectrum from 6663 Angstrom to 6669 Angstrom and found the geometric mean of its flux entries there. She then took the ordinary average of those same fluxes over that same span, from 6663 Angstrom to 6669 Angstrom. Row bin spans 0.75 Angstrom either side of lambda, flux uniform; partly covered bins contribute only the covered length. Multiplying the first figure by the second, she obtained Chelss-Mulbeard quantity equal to 29.4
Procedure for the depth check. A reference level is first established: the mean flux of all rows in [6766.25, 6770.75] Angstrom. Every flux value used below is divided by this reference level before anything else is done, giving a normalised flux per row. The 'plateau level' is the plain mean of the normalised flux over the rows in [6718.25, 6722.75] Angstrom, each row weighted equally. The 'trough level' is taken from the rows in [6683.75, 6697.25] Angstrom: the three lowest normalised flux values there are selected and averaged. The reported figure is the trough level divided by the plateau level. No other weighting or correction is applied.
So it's 0.97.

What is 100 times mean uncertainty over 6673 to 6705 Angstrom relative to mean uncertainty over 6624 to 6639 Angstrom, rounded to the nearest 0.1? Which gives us 95.4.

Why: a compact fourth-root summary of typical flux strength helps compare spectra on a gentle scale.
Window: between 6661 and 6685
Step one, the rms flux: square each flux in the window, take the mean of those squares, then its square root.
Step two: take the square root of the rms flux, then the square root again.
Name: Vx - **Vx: 1.52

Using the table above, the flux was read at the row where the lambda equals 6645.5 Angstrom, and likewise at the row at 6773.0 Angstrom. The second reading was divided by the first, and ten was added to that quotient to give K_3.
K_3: 10.84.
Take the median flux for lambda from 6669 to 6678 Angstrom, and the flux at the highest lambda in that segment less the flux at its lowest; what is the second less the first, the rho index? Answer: -5.32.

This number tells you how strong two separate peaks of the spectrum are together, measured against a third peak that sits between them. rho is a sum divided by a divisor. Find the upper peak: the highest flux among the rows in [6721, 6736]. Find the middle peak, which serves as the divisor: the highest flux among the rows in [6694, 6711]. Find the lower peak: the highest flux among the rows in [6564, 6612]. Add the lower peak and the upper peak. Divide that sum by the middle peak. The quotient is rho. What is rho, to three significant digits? 1.95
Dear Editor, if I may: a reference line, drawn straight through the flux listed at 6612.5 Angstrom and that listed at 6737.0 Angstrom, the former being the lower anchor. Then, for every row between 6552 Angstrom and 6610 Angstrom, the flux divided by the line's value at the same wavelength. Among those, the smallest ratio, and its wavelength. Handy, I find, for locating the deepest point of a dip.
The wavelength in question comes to 6558.5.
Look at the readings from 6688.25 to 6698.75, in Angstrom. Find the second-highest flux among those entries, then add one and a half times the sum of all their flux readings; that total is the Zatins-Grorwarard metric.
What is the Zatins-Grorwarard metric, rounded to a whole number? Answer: 59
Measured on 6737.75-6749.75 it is 70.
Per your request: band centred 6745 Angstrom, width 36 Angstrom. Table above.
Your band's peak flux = 5.84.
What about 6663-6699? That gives 5.69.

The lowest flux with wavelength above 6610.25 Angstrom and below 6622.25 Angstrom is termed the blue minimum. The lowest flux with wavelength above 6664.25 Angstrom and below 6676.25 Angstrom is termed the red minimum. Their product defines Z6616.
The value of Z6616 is 23.2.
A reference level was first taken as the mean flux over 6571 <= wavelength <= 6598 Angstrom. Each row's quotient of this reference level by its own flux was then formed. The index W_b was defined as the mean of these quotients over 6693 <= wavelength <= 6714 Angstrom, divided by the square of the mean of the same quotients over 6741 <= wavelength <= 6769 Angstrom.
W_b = 1.08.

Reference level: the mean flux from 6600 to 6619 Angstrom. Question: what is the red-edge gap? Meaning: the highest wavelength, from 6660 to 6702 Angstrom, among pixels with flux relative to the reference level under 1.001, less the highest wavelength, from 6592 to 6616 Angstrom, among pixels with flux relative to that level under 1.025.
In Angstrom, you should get 85.5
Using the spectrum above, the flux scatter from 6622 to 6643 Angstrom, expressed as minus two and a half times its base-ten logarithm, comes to 1.8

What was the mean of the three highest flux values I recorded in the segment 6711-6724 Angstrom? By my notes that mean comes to 5.56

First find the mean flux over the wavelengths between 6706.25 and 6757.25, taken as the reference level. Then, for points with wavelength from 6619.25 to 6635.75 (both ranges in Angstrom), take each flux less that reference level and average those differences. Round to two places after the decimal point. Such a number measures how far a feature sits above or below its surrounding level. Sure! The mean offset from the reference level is 0.19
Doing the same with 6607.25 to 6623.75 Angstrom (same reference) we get -0.12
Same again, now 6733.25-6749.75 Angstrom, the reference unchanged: 0.00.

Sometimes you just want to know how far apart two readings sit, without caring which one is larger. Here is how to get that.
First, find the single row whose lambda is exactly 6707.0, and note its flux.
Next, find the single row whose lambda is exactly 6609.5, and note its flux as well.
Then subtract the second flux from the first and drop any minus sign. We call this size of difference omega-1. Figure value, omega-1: 0.47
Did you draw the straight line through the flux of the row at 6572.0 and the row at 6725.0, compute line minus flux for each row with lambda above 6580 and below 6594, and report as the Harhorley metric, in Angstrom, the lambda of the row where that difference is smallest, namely 6584.0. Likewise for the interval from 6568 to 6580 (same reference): 6575.0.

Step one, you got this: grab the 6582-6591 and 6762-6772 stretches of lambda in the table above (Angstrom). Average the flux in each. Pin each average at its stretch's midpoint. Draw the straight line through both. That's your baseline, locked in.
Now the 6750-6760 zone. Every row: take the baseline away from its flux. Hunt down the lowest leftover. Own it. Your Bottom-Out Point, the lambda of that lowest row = 6750.5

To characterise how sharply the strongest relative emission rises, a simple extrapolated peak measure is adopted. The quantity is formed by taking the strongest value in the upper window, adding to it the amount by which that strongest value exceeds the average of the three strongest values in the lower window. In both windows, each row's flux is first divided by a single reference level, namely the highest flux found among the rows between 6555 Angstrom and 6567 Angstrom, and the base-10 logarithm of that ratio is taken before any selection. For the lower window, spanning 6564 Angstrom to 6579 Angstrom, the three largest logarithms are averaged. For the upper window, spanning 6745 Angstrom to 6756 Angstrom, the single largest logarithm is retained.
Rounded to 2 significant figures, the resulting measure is -0.067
